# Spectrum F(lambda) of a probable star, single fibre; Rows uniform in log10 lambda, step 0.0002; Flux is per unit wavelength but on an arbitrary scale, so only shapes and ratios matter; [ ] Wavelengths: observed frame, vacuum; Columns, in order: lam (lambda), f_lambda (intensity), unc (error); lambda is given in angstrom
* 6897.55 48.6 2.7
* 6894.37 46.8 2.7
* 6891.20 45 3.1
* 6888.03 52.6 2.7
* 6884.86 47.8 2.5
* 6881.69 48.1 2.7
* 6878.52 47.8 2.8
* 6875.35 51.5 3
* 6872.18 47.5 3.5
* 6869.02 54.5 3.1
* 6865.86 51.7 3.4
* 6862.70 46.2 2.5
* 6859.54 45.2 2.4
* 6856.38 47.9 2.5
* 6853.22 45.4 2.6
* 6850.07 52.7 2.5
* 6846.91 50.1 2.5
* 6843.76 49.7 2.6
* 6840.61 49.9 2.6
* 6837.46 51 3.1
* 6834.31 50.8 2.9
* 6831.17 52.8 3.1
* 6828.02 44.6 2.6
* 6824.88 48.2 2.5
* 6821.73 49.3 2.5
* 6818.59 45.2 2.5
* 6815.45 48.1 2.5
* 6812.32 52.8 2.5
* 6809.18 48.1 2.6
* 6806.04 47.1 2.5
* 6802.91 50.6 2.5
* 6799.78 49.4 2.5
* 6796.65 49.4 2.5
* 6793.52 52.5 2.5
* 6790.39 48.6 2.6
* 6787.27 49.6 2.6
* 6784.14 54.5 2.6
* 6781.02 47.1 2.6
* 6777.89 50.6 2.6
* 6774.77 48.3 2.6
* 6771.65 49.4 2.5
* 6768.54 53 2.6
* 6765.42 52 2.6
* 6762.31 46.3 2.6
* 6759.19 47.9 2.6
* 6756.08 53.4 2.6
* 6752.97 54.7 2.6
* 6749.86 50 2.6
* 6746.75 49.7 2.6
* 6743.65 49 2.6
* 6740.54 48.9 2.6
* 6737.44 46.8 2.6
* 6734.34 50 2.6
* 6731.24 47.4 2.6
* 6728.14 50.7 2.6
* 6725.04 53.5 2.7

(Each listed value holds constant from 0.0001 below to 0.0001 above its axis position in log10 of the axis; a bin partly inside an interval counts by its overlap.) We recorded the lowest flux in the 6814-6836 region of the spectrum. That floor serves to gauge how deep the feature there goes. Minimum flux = 44.6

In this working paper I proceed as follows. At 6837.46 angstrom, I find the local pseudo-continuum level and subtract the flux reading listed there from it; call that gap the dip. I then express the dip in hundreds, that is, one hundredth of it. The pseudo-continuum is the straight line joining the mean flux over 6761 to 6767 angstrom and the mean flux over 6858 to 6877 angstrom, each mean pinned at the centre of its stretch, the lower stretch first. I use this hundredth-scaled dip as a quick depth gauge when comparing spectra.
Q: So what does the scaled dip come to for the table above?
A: -0.016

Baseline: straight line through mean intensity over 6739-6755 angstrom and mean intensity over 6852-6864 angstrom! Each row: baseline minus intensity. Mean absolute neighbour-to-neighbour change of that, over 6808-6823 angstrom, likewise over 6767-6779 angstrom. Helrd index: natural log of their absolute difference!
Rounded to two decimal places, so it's 0.59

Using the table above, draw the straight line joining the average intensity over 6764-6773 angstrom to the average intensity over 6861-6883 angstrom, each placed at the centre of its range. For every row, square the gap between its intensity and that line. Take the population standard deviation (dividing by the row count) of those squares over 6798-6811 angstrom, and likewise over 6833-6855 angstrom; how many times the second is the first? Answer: 1.4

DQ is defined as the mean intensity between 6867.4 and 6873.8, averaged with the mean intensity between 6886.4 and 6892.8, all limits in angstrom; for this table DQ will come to 49.9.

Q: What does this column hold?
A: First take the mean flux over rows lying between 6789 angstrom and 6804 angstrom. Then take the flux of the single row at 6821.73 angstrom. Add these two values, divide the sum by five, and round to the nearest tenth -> 19.9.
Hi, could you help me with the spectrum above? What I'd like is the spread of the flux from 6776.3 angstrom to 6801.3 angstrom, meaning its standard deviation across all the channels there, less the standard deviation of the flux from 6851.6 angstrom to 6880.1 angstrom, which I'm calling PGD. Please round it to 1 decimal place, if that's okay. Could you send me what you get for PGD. -0.9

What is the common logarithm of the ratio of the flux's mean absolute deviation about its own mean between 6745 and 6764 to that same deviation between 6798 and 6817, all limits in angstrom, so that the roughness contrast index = 0.19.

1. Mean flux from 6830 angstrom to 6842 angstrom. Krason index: 51.1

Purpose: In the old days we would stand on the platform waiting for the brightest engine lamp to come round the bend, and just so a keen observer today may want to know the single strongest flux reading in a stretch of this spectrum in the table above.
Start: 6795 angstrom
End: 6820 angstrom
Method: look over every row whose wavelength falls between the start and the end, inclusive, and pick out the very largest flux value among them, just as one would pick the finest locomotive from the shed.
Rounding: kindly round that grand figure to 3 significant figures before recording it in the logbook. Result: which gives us 52.8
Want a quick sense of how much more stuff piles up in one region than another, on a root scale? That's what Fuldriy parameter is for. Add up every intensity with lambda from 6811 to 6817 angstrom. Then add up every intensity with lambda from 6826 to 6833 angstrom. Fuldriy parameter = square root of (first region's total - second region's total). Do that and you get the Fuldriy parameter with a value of 1.87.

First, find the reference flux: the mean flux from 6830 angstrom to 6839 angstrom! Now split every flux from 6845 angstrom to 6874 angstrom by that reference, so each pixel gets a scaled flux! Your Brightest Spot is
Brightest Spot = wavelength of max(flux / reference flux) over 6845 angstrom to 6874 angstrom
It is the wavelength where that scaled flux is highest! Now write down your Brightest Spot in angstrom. 6869.02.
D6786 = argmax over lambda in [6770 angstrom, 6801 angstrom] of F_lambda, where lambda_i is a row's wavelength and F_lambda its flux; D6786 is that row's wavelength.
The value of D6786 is 6784.14 angstrom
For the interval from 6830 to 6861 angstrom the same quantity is 6831.17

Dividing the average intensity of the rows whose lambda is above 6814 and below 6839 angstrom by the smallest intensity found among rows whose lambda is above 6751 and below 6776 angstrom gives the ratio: 1.053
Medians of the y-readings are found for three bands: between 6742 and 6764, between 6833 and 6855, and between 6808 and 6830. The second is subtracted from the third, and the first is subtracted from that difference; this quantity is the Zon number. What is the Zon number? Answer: -51.7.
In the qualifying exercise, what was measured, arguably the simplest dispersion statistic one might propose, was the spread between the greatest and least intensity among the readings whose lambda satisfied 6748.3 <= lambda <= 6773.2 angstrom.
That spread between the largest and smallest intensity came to 8.4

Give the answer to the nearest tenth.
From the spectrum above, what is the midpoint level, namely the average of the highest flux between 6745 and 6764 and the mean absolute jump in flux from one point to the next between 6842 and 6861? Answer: 28.9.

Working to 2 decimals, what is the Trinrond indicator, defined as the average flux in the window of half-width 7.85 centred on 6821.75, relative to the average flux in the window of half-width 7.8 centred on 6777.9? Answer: 0.94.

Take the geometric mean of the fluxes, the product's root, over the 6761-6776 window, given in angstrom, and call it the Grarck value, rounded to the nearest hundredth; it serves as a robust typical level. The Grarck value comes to 49.74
